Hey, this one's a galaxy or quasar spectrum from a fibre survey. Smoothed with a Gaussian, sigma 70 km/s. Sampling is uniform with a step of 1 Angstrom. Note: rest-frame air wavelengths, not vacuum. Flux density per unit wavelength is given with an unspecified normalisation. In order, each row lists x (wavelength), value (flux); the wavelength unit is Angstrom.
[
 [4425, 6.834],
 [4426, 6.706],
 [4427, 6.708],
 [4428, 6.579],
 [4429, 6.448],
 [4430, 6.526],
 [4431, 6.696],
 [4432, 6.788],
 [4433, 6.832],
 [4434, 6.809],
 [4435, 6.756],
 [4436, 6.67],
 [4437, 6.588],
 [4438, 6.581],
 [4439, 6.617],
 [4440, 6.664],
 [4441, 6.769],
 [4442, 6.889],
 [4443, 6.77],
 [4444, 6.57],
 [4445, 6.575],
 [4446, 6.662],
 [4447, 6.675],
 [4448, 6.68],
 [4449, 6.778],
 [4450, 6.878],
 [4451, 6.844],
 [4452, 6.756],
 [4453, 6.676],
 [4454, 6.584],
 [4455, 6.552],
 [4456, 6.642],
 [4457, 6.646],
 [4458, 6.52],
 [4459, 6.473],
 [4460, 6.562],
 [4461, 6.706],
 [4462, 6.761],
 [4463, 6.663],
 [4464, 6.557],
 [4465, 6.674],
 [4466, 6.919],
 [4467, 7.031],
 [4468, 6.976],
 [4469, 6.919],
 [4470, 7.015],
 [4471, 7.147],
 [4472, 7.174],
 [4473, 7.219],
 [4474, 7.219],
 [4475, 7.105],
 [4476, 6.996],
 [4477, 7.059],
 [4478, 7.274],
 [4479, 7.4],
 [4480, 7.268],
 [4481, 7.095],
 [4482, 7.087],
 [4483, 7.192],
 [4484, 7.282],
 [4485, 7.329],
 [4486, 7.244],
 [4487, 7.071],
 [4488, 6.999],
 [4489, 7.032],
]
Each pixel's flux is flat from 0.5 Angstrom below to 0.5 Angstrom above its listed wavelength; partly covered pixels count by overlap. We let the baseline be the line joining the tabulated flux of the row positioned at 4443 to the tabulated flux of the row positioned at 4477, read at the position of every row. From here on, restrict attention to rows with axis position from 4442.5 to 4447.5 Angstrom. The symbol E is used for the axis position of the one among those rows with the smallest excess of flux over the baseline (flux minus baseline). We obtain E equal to 4445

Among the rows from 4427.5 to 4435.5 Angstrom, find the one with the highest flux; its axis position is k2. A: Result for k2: 4433 Angstrom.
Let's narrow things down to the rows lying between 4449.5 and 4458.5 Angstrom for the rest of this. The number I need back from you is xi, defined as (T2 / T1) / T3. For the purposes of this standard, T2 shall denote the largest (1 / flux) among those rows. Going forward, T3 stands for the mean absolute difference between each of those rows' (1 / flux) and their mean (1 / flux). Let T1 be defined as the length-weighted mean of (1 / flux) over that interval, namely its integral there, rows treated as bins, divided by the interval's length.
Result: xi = 466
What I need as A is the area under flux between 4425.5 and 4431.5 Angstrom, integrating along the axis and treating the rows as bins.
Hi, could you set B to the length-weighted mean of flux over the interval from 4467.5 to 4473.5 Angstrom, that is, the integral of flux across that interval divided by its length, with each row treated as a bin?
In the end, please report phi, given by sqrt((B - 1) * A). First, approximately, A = 39.7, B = 7.1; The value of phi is 15.5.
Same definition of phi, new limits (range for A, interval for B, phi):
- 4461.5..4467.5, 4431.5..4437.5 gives 15.3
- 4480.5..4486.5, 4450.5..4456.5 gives 15.7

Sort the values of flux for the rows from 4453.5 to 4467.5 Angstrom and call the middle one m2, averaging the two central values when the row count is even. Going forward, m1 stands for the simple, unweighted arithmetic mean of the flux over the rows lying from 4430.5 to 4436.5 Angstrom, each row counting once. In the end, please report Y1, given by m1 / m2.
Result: 1.02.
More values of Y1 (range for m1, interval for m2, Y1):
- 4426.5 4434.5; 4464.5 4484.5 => 0.94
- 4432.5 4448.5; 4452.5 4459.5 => 1.02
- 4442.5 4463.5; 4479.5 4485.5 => 0.92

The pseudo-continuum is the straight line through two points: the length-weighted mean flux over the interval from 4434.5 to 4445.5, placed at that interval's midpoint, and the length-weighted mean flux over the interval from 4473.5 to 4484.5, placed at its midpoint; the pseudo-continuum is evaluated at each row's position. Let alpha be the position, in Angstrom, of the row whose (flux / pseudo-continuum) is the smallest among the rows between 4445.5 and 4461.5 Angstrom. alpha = 4459 Angstrom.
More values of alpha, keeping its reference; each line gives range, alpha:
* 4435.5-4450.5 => 4445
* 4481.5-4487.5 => 4487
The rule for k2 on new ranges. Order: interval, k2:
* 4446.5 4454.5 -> 4450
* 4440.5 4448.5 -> 4442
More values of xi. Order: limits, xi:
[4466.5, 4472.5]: 653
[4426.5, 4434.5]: 391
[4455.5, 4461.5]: 604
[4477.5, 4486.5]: 684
